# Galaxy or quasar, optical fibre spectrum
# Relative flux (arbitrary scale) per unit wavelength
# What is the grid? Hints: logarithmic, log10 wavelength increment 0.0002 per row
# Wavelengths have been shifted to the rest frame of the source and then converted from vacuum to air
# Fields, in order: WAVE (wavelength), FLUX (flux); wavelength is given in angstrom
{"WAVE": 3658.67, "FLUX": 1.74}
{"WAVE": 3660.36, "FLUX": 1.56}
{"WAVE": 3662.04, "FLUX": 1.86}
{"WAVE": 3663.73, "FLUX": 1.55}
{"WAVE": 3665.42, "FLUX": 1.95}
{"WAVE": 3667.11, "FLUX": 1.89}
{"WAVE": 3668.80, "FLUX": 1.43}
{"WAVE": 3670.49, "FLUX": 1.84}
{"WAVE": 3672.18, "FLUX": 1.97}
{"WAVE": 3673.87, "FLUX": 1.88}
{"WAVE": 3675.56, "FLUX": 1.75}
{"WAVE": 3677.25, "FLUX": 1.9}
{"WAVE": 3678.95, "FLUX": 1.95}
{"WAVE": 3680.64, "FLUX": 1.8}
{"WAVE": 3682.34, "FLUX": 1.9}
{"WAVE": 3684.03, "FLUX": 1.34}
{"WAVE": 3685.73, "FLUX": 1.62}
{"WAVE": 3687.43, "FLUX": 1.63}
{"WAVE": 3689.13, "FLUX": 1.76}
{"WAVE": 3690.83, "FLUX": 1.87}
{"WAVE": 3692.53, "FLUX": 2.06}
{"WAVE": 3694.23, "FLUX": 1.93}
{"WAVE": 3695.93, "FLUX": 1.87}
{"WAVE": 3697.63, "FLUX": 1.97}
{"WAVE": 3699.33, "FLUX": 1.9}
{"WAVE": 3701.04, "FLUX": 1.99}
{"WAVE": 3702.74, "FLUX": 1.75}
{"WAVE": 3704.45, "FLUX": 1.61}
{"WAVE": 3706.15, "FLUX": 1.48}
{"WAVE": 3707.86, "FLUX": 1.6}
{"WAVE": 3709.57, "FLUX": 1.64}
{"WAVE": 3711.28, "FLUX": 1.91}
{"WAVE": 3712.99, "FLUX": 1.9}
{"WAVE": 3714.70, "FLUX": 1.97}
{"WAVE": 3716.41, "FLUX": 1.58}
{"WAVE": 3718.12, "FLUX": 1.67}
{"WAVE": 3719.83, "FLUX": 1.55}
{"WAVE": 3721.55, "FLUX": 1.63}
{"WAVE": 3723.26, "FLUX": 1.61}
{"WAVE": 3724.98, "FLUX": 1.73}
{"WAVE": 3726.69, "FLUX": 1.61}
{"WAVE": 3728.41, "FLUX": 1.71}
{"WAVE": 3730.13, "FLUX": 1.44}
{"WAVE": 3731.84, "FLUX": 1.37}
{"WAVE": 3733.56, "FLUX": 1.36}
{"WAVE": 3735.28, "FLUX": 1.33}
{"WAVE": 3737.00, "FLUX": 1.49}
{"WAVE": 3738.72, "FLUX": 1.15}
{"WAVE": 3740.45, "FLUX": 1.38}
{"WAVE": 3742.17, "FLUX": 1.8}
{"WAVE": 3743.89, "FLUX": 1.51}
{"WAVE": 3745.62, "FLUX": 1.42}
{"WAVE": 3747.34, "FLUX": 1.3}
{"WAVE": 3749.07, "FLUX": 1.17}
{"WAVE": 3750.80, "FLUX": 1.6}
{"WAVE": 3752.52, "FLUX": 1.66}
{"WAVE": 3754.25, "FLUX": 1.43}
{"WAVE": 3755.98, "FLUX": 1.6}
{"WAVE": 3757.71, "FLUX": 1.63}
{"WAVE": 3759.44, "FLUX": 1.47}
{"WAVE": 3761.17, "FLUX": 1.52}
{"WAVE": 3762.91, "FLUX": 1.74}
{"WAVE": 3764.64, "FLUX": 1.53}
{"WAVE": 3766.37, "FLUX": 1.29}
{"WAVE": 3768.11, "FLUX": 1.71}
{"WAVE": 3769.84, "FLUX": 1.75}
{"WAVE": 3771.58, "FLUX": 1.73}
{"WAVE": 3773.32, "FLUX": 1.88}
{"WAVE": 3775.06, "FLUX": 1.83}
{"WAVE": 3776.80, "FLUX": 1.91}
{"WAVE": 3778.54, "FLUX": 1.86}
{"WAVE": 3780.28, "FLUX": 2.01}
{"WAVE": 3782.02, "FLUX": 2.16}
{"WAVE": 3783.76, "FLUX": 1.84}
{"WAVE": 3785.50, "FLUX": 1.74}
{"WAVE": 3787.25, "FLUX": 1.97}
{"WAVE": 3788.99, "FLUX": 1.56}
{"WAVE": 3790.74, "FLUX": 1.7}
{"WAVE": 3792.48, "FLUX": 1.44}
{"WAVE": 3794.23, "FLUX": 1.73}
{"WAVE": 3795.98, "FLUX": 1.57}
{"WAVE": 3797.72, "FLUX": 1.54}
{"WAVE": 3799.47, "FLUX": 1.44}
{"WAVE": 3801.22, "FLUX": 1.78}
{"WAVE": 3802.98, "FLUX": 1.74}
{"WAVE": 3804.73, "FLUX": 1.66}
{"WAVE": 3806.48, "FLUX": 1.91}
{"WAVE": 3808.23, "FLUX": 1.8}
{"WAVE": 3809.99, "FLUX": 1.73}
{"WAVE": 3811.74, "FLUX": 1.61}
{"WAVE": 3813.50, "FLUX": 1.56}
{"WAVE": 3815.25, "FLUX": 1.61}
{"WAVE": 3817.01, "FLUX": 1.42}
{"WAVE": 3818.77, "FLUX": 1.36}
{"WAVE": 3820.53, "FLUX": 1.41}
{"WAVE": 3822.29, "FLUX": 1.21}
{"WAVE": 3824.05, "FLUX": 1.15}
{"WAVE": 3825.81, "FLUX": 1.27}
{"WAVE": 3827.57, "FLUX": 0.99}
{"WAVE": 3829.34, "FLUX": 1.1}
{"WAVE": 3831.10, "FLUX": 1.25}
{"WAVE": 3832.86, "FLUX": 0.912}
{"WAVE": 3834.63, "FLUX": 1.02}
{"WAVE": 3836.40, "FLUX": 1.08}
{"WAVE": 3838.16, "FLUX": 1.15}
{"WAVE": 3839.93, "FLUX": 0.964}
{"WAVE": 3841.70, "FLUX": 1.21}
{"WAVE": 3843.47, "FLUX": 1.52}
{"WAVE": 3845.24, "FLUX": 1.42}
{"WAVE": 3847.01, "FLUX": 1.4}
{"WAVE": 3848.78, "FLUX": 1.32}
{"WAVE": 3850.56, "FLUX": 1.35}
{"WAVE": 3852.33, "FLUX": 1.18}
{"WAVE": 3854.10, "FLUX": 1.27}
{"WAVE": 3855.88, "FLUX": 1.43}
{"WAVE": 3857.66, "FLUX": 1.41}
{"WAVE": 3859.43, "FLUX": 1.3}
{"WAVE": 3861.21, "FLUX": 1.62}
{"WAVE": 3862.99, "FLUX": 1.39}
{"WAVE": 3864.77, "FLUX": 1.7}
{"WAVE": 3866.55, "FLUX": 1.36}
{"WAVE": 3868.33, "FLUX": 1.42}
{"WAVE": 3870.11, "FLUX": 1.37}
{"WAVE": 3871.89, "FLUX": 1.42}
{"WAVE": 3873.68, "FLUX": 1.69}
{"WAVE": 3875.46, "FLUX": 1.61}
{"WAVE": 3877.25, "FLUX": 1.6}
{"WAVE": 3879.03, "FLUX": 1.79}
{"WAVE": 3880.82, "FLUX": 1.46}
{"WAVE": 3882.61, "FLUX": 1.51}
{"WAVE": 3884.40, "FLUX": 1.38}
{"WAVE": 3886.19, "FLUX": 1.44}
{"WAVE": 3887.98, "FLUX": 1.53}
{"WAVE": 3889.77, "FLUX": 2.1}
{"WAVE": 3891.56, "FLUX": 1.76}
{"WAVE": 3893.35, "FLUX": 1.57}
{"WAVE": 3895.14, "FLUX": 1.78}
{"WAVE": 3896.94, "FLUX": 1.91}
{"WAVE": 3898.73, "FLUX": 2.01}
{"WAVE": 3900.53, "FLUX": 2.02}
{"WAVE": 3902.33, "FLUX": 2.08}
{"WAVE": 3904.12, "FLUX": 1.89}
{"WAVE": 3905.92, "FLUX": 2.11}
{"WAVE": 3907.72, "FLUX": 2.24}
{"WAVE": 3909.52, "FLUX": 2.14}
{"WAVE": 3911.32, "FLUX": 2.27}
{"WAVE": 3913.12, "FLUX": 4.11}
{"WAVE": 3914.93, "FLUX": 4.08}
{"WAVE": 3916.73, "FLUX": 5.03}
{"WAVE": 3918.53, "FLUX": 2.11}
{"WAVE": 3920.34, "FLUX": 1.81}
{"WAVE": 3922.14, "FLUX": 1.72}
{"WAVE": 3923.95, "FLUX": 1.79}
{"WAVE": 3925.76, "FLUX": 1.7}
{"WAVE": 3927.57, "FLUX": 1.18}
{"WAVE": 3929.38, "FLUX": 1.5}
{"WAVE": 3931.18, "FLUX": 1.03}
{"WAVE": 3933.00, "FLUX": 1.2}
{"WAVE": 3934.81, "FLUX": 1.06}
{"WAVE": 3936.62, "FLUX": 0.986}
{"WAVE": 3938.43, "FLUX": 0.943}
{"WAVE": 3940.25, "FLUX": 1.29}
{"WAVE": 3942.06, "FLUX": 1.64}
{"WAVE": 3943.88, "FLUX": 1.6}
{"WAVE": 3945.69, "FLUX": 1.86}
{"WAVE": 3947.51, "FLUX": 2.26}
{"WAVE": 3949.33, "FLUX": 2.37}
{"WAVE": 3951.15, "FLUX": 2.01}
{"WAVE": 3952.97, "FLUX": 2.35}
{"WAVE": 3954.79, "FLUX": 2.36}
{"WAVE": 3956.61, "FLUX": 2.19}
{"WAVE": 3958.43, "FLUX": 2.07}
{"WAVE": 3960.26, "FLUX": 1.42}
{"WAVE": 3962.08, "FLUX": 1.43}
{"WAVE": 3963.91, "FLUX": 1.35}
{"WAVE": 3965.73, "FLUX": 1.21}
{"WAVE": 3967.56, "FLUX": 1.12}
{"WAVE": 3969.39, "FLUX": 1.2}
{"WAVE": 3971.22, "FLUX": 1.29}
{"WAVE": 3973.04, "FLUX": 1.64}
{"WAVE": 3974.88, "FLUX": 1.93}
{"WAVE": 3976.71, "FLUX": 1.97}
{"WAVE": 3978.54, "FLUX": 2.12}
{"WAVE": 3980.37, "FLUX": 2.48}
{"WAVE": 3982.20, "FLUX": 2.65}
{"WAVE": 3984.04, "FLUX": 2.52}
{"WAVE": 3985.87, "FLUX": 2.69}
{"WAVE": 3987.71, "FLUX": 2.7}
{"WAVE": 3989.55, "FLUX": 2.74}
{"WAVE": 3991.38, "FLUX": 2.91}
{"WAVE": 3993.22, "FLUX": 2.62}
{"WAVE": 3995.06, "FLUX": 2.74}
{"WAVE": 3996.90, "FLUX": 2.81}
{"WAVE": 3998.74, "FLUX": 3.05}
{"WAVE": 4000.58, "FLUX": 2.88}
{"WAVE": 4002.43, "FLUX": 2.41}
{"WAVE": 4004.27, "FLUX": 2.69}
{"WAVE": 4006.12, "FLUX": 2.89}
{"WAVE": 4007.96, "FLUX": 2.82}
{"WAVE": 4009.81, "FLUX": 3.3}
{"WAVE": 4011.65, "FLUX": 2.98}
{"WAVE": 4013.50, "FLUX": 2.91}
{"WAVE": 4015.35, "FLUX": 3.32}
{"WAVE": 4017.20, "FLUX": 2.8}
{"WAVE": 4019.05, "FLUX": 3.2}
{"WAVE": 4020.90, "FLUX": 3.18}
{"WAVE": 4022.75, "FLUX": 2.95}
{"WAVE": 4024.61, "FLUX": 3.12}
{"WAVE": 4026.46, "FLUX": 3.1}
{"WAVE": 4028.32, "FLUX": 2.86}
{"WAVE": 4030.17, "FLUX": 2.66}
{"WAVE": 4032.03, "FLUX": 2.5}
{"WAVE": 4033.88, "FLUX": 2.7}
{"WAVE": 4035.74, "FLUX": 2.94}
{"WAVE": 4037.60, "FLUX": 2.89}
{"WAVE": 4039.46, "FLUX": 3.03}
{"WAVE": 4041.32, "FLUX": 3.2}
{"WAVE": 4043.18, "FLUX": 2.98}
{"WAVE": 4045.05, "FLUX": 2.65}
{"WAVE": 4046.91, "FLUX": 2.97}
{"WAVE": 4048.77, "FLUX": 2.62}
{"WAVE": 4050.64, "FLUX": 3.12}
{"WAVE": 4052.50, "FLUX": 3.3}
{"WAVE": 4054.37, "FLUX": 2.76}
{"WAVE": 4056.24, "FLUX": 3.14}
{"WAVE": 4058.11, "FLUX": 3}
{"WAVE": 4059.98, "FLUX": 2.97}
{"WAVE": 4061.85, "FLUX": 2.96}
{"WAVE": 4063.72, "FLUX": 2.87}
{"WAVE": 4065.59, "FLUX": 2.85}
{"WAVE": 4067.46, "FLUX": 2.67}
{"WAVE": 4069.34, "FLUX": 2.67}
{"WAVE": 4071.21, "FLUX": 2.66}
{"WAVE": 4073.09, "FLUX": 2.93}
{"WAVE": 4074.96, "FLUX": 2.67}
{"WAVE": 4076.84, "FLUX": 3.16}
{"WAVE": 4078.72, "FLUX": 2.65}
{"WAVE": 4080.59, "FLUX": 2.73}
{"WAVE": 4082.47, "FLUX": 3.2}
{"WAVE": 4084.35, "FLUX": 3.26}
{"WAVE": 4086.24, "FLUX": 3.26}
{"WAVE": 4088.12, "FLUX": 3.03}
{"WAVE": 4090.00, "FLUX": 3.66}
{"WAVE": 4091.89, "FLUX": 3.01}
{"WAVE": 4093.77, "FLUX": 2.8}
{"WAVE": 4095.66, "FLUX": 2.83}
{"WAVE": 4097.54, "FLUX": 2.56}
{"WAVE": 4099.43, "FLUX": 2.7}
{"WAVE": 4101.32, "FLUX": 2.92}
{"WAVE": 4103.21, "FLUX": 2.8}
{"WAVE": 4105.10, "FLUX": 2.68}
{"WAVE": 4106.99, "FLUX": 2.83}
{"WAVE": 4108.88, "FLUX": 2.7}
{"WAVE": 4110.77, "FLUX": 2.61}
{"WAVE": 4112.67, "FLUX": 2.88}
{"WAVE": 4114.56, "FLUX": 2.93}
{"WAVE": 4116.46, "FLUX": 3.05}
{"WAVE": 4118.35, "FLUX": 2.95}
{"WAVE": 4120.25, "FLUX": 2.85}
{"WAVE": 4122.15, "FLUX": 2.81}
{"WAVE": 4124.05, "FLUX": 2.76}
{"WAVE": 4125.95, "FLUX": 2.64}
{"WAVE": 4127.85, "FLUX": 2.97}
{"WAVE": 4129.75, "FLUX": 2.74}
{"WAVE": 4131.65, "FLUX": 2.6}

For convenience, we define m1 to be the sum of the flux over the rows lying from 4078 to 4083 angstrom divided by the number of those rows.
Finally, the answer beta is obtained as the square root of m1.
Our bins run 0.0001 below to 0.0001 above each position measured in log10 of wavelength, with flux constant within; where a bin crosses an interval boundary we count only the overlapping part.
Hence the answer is 1.69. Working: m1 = 2.9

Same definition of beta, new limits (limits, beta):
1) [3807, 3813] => 1.31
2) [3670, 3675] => 1.38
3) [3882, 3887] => 1.20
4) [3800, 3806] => 1.31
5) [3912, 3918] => 2.10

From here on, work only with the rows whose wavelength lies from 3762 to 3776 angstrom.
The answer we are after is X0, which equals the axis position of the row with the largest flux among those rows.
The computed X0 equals 3773.32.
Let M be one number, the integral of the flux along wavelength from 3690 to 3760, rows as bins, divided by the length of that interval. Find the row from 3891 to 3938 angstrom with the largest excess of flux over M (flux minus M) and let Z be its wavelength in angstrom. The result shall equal 3916.73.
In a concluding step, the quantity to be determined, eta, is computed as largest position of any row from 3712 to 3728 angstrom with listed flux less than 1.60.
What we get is 3719.83 angstrom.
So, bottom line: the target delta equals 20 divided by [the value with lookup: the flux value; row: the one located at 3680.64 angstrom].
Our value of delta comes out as 11.1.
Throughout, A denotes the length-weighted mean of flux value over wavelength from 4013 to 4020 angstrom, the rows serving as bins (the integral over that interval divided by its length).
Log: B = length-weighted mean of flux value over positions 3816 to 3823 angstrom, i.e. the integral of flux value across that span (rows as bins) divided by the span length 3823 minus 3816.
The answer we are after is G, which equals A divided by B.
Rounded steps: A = 3.1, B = 1.4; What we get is 2.3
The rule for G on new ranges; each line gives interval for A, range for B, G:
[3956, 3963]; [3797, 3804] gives 1.1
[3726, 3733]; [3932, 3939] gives 1.4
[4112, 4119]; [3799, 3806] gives 1.8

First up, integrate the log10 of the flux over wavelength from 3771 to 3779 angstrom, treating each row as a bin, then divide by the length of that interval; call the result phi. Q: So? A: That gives 0.3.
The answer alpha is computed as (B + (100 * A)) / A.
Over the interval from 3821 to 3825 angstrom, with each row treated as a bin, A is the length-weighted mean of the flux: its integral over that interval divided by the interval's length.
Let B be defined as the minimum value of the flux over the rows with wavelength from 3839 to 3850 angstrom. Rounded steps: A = 1.2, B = 0.964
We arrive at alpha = 101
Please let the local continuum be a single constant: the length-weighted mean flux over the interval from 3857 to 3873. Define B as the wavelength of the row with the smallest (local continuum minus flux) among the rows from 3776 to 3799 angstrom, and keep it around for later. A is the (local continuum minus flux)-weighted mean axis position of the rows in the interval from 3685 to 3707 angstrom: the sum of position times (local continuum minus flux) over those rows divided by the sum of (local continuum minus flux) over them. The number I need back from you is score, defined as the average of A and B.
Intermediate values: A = 3695.6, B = 3782.02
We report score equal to 3738.8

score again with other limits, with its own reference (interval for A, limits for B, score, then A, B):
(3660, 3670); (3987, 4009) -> 3831.6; 3664.5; 3998.74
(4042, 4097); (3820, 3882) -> 3974.5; 4069.9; 3879.03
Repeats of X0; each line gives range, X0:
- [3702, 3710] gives 3702.74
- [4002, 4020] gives 4015.35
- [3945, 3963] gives 3949.33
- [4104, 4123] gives 4116.46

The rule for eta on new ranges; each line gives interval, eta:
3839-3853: 3852.33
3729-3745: 3743.89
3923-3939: 3938.43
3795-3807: 3799.47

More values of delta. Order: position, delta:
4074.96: 7.5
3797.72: 13.0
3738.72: 17.4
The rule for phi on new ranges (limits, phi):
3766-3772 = 0.2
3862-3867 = 0.2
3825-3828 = 0.1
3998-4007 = 0.4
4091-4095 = 0.5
